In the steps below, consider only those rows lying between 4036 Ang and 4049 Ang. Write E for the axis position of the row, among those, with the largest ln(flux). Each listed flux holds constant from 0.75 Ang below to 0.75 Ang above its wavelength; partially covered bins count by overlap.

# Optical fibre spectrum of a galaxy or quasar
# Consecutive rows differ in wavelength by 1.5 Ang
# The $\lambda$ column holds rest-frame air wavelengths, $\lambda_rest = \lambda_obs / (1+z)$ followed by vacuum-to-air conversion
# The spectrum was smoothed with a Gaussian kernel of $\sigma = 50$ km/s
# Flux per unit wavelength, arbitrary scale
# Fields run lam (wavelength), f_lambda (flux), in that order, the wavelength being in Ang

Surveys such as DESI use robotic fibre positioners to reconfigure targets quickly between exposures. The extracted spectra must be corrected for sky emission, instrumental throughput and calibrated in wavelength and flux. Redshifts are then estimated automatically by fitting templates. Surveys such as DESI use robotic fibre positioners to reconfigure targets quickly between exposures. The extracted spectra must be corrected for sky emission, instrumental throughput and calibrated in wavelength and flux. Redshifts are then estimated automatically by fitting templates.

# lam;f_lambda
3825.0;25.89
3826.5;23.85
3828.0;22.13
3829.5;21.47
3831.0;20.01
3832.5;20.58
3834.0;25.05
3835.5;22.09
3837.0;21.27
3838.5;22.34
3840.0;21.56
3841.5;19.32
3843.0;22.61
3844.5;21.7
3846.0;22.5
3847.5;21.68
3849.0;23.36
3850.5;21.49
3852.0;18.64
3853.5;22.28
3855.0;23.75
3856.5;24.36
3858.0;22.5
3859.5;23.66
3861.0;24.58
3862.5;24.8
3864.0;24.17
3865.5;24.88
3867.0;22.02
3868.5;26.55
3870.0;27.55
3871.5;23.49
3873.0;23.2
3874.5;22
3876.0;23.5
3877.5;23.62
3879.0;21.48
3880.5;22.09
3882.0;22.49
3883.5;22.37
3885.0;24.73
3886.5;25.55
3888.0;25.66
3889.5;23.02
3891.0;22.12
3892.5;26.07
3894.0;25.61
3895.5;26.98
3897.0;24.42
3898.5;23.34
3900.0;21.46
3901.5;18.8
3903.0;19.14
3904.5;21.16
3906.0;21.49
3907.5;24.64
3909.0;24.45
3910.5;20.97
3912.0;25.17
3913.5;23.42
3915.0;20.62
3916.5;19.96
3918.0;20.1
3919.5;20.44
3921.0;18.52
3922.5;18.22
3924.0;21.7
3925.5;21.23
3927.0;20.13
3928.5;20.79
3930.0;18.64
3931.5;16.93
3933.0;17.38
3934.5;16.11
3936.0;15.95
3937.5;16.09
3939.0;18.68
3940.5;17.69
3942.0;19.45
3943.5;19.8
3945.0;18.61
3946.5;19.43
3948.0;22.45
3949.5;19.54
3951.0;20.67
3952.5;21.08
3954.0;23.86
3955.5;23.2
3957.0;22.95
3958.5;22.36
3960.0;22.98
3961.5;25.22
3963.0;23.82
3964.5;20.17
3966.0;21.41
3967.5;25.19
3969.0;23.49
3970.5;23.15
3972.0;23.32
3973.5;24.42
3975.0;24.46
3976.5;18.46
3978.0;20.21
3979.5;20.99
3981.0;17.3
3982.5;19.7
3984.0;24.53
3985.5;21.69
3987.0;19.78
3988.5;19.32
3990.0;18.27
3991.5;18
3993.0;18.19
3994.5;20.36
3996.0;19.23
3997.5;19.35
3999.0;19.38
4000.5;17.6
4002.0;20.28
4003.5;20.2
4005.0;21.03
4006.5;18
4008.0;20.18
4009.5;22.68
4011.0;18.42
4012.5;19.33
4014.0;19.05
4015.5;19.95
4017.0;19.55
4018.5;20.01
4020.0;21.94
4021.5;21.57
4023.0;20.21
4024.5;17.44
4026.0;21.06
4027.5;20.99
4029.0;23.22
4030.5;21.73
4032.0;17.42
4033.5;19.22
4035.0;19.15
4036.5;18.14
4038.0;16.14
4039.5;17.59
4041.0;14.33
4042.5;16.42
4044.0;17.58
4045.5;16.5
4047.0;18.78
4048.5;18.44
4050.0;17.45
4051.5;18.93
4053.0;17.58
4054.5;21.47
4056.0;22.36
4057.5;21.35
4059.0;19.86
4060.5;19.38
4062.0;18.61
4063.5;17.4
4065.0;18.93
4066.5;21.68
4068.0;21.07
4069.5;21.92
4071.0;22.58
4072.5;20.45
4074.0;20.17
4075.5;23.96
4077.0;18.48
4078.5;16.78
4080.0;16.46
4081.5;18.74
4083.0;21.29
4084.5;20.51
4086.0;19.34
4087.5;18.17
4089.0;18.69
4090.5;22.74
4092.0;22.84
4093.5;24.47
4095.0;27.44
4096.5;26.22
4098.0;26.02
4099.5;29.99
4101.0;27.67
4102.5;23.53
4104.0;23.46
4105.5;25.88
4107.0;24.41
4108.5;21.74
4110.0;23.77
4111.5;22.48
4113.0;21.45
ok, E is 4047.0 Ang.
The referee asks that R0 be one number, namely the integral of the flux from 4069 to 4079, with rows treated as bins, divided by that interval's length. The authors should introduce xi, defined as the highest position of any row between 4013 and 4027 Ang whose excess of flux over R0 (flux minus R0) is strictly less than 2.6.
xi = 4026.0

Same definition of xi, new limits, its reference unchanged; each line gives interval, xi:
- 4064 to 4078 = 4077.0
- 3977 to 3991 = 3990.0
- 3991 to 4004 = 4003.5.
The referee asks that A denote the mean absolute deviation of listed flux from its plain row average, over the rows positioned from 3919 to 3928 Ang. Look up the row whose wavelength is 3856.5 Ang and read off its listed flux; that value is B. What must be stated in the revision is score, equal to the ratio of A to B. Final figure 0.0457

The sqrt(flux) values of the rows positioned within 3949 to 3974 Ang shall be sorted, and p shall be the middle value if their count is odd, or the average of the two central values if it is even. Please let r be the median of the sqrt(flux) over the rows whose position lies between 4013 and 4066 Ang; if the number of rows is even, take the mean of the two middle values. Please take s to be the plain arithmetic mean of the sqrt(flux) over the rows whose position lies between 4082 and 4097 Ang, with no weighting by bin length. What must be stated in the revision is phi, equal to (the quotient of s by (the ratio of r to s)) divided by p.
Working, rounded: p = 4.8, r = 4.36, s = 4.7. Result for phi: 1.05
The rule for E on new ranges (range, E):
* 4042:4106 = 4099.5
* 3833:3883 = 3870.0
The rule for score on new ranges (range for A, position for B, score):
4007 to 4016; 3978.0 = 0.0496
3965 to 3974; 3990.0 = 0.0477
